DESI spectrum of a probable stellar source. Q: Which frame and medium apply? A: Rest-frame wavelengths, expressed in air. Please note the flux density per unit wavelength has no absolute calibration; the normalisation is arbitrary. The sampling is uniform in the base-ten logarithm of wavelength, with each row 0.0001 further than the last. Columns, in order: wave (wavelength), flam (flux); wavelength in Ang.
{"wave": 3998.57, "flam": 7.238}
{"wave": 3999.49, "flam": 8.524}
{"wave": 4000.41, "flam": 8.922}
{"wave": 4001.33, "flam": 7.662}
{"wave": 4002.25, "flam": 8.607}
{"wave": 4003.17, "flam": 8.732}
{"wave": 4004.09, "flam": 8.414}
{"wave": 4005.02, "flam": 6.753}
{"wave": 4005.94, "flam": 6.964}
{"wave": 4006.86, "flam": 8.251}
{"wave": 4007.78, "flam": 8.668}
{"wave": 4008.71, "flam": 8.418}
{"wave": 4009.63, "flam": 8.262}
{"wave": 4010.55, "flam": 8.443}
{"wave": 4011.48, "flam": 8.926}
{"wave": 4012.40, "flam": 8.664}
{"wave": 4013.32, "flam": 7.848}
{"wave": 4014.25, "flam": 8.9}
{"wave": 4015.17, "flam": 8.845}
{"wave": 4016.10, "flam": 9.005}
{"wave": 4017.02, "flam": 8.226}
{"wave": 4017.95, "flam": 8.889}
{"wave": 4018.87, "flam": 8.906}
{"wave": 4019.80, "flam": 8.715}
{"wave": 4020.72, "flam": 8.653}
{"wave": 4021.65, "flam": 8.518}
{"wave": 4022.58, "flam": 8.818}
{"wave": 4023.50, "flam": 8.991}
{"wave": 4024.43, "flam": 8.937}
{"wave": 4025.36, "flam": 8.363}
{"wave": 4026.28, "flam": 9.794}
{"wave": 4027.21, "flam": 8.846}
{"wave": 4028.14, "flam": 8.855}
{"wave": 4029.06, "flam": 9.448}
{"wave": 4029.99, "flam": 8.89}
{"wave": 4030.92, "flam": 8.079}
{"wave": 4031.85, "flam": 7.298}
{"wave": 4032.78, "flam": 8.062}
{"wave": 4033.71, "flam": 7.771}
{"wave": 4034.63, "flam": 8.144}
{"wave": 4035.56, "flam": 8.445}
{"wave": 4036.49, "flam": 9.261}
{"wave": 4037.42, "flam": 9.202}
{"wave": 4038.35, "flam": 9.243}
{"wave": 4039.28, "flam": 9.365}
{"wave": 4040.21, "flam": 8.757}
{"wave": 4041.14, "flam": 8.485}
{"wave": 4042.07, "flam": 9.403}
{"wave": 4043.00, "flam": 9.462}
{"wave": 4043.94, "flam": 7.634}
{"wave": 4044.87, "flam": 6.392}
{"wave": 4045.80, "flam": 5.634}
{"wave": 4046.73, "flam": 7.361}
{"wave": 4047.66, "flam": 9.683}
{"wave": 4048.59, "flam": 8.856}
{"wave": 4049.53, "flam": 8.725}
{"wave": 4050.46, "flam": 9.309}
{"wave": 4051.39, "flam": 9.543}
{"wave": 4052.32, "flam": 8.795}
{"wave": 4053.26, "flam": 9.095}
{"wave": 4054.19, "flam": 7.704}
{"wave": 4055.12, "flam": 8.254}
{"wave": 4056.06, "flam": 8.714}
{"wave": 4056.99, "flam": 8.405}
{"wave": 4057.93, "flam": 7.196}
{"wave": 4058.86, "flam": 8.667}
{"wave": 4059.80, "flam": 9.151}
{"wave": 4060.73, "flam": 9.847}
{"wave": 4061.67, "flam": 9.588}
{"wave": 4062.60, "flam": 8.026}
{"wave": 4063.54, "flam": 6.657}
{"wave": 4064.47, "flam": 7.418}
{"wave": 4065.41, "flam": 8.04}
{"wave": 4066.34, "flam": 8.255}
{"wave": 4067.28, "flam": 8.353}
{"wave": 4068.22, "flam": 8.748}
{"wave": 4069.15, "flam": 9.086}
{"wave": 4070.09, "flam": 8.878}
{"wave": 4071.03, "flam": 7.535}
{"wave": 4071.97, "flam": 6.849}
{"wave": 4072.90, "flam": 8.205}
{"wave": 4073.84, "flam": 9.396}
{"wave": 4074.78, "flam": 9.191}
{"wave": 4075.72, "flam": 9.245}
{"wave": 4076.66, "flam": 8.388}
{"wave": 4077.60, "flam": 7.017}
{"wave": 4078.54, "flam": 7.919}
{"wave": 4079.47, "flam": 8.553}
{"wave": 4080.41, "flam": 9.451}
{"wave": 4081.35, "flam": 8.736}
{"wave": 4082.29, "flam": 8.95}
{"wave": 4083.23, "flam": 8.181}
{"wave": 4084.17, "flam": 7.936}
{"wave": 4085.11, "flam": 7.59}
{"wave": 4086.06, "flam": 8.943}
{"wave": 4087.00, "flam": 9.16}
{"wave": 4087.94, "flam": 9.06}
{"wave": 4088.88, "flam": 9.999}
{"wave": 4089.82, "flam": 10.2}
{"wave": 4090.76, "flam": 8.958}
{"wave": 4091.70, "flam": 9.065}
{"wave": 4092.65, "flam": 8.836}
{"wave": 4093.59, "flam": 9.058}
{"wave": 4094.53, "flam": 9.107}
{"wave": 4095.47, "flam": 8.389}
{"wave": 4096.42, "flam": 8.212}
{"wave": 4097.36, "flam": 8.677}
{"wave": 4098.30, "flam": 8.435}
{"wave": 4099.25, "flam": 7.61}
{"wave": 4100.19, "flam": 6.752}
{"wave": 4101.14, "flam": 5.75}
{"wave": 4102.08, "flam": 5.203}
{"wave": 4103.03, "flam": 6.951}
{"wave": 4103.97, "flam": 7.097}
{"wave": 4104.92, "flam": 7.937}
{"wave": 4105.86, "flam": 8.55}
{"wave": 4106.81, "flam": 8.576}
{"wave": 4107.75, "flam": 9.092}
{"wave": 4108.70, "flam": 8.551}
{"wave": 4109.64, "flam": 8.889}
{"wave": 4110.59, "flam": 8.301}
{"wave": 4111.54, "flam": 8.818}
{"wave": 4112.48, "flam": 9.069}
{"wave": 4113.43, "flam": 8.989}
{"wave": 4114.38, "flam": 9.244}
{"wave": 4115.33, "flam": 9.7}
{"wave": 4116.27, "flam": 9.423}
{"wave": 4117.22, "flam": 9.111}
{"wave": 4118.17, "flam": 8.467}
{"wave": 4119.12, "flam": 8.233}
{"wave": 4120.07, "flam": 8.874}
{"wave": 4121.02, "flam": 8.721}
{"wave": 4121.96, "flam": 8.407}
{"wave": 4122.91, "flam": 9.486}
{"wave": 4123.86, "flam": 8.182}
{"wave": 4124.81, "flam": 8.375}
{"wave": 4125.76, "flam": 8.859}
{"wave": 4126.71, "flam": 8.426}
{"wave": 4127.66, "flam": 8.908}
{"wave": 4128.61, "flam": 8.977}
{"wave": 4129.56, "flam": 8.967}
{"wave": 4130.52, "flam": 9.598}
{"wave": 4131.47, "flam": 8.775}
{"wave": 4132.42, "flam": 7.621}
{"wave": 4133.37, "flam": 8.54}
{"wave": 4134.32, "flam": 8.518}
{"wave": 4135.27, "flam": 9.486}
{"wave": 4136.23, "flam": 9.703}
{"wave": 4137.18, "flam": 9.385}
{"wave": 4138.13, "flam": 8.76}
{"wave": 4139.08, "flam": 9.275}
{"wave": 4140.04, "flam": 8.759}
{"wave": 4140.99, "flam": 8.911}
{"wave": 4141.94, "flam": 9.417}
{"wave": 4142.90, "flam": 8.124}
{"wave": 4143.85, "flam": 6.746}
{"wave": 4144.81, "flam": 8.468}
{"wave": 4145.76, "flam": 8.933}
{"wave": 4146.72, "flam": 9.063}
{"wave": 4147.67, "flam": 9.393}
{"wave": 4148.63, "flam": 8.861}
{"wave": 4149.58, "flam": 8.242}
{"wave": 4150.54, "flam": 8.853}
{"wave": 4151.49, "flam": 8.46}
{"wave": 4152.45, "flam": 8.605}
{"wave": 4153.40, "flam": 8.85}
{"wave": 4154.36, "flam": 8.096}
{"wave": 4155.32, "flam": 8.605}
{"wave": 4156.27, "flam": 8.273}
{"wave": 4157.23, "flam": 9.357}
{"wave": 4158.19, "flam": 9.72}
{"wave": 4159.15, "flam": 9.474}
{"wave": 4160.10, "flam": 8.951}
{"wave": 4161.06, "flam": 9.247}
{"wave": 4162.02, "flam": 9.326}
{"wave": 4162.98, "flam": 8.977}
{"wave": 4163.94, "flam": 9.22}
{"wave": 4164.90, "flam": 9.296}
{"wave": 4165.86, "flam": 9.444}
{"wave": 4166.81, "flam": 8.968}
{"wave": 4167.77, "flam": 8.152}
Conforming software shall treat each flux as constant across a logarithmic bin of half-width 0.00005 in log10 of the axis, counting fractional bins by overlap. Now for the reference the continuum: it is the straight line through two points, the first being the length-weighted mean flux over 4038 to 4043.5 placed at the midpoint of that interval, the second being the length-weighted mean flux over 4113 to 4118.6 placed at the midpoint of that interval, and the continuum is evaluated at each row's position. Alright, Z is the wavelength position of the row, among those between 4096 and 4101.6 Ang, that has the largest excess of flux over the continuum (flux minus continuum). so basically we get 4097.36 Ang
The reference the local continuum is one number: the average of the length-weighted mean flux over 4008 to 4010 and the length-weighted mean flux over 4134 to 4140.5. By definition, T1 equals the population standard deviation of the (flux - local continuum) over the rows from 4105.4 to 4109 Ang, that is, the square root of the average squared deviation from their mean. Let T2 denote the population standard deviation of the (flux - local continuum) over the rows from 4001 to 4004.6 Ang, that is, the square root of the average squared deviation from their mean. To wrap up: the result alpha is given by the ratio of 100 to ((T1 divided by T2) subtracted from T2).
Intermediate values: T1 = 0.2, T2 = 0.42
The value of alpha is -707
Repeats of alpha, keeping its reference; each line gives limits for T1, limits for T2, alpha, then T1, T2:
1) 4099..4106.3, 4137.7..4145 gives -190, 1.0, 0.79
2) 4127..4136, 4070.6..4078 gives 270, 0.5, 0.95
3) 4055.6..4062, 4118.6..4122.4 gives -34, 0.8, 0.25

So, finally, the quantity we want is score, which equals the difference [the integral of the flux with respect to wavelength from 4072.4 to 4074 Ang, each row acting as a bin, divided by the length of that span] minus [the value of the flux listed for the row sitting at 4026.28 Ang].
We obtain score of -1.1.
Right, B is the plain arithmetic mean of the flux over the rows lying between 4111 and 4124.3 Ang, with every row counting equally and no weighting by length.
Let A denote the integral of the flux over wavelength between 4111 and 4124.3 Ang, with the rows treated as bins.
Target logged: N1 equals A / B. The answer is 13.3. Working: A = 118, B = 8.9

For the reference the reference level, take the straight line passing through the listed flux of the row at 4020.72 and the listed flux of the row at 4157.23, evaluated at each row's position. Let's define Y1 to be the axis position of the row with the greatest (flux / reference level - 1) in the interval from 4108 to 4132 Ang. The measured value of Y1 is 4115.33 Ang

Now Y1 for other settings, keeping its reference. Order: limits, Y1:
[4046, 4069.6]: 4060.73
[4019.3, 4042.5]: 4026.28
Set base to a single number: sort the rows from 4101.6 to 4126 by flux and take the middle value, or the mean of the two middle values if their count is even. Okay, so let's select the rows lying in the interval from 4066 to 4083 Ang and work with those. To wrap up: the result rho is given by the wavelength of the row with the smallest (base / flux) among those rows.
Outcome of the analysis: 4080.41 Ang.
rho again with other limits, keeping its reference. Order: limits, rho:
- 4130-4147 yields 4136.23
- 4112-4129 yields 4115.33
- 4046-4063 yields 4060.73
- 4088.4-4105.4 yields 4089.82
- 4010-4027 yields 4026.28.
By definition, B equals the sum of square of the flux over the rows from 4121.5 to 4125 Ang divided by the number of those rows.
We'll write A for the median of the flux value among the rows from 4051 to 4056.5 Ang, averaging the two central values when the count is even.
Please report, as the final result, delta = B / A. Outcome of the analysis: 8.5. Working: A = 8.8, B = 74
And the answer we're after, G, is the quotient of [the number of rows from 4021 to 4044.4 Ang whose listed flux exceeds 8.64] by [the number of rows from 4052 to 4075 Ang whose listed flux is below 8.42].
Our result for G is 1.15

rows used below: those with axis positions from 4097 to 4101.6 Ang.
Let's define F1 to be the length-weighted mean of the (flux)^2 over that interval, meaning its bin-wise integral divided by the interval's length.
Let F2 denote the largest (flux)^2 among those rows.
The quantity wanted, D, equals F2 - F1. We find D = 19.1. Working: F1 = 56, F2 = 75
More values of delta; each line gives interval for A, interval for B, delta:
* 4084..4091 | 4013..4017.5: 8.2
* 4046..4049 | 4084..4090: 9.2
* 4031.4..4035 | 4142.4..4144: 7.0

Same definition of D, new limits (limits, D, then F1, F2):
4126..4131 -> 11.6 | 80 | 92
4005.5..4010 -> 8.9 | 66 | 75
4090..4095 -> 0.5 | 82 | 83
